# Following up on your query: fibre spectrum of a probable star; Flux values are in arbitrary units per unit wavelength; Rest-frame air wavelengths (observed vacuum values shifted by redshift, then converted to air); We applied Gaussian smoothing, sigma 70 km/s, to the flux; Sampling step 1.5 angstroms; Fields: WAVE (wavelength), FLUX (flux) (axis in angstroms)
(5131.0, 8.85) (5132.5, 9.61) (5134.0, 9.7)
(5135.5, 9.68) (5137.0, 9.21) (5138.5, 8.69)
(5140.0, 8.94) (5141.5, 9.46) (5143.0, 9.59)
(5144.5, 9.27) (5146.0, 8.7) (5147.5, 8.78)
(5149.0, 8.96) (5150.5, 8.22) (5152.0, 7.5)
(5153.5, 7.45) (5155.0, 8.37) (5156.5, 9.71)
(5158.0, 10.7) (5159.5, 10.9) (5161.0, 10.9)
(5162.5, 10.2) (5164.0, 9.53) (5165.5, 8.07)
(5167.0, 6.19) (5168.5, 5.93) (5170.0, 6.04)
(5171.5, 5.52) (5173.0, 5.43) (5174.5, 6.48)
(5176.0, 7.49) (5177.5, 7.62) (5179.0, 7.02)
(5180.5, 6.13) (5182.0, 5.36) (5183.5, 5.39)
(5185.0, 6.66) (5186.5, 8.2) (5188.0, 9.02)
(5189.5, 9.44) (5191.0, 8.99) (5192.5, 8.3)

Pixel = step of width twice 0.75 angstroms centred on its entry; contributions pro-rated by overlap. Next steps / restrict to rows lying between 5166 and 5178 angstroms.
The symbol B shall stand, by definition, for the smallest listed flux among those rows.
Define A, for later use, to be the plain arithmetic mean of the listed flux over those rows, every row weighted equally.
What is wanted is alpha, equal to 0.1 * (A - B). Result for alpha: 0.09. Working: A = 6.3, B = 5.43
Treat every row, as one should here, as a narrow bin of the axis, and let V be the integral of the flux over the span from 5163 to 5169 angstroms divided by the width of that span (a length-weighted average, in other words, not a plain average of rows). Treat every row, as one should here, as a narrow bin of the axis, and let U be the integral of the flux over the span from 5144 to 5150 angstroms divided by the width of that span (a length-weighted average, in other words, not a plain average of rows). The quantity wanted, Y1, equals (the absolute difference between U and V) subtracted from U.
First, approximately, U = 8.9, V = 7.6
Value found 7.6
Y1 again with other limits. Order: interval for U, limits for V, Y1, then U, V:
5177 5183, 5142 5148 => 3.8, 6.4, 9.1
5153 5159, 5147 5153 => 8.3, 9.2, 8.3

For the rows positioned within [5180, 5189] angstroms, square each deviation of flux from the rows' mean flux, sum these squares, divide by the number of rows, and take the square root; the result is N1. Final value 1.38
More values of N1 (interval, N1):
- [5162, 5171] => 1.73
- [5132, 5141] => 0.39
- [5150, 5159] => 1.18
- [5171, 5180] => 0.87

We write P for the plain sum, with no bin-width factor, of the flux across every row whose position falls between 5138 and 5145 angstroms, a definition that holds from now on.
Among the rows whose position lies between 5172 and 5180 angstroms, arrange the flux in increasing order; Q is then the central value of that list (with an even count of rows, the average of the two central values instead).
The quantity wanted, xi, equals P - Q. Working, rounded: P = 46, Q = 7.0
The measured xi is 39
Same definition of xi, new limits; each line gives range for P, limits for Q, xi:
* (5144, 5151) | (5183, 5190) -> 36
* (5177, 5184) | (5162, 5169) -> 23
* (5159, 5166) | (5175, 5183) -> 43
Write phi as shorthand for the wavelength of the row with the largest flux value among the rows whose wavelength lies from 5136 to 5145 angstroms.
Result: 5143.0 angstroms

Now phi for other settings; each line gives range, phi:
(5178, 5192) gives 5189.5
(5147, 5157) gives 5156.5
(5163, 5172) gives 5164.0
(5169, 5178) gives 5177.5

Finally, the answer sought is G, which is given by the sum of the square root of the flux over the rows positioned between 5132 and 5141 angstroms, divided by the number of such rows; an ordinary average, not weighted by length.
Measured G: 3.05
